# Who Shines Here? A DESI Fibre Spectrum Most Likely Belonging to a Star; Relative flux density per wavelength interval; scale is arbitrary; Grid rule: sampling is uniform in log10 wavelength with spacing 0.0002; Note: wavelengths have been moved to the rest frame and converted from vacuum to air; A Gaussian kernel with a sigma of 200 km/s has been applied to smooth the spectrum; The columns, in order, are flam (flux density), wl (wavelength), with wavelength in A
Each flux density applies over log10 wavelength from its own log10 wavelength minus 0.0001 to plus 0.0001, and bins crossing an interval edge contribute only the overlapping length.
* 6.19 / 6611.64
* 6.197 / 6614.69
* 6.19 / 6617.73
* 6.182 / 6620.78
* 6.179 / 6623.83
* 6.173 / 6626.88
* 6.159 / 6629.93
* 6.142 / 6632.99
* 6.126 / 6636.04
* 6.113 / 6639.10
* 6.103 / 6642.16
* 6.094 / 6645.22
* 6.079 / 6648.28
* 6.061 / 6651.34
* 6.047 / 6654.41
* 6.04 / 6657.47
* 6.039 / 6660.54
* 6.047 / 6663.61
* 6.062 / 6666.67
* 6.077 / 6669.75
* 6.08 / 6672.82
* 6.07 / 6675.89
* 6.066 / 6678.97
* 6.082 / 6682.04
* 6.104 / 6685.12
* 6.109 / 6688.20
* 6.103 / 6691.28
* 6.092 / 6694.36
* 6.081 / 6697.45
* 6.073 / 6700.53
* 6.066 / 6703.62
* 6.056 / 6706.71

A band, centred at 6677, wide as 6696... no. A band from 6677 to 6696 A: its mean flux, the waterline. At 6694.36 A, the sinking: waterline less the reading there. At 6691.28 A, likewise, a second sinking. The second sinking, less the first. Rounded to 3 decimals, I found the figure -0.011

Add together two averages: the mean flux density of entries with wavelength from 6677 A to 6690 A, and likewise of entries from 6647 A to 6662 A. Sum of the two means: 12.14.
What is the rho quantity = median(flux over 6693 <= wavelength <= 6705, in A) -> 6.08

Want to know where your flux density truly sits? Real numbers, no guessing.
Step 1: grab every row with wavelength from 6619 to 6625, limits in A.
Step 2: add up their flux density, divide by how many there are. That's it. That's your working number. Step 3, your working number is 6.18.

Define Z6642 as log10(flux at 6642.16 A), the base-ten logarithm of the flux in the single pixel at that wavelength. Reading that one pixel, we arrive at 0.786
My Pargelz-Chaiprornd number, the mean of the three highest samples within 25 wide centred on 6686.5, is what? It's 6.11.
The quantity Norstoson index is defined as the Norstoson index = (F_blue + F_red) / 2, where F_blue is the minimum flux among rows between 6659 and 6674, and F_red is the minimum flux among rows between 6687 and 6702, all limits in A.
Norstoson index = 6.06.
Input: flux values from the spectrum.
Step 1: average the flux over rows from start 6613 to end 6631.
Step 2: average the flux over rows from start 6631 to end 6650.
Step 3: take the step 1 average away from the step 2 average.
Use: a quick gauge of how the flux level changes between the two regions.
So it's -0.07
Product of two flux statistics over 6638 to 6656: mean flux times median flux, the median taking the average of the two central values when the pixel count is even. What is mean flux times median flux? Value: 37.0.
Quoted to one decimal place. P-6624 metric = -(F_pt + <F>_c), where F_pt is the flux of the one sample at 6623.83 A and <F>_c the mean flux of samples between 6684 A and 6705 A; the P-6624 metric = -12.3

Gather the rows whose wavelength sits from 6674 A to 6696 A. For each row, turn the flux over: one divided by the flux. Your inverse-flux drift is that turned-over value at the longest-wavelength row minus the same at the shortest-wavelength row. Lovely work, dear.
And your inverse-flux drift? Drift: -0.0006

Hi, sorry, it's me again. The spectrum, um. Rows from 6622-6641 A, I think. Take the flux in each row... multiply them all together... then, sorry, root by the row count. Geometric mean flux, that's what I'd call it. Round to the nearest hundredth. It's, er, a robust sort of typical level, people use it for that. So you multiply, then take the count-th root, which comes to 6.15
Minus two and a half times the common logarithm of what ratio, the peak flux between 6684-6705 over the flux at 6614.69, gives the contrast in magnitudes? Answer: 0.016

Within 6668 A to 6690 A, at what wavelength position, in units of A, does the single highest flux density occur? 6688.20 A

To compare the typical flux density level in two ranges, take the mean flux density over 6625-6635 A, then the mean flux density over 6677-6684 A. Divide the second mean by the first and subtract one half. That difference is 0.486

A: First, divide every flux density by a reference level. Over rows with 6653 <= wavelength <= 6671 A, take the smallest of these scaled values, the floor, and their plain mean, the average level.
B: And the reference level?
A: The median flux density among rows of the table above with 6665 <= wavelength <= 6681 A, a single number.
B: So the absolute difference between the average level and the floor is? 0.0021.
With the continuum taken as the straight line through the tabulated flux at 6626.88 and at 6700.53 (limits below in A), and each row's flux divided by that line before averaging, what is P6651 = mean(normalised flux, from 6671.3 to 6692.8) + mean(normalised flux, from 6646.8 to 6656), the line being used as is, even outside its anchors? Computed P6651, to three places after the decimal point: 1.986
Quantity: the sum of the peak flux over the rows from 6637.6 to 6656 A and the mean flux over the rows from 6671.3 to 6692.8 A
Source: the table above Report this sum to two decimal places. 12.20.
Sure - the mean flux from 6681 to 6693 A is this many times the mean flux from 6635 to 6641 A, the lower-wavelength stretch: 1.00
